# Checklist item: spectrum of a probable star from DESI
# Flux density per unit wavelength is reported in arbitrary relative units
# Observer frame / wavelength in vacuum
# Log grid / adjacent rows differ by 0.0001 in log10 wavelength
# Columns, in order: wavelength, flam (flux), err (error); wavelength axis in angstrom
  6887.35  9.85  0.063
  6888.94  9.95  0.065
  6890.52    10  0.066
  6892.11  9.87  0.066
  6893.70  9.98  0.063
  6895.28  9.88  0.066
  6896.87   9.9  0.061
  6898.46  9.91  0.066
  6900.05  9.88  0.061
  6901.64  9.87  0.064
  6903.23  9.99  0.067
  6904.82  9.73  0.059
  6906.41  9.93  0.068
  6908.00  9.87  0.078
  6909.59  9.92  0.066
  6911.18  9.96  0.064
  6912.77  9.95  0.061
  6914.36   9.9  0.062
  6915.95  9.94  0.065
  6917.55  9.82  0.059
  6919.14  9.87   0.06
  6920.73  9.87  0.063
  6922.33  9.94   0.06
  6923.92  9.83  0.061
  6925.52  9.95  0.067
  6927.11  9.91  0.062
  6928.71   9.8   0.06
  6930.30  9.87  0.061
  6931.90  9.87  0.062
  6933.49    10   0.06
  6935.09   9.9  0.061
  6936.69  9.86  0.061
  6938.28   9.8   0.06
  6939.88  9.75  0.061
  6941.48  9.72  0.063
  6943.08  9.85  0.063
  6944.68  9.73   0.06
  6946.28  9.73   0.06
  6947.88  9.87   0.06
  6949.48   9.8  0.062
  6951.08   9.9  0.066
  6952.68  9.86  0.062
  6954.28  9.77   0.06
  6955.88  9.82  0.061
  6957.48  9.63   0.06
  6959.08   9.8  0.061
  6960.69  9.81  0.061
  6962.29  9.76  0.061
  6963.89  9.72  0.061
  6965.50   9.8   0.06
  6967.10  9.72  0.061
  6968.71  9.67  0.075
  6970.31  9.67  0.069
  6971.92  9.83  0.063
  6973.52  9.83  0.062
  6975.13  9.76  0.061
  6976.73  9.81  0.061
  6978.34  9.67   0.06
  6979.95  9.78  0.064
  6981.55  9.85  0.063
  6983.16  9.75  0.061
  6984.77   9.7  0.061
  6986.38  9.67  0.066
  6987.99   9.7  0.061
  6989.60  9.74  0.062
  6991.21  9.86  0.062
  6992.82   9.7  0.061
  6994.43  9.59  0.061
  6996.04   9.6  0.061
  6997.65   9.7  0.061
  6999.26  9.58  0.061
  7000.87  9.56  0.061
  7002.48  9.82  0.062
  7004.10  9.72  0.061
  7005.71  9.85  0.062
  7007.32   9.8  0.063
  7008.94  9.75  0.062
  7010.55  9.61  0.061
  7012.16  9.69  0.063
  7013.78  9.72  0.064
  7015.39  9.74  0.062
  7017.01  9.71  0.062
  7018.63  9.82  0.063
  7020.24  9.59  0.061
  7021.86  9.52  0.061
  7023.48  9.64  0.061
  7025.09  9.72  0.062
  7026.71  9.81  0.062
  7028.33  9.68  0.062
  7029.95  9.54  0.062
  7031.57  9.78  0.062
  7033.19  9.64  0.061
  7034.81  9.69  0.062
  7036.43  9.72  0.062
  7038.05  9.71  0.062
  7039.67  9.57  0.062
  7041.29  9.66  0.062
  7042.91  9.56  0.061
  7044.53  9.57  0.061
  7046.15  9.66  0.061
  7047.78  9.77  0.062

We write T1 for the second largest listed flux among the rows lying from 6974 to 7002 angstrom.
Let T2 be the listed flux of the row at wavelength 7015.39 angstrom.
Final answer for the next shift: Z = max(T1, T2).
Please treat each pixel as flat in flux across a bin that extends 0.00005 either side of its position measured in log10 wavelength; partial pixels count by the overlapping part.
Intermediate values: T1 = 9.85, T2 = 9.74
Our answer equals 9.85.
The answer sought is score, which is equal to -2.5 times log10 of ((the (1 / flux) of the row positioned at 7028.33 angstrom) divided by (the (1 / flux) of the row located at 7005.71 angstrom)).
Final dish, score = -0.019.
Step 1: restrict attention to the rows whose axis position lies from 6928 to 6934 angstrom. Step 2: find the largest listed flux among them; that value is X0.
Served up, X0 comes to 10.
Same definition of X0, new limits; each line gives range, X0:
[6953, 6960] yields 9.82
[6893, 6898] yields 9.98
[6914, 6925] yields 9.94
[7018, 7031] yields 9.82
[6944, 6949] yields 9.87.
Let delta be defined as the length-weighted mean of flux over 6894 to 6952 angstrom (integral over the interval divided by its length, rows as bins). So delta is 9.87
